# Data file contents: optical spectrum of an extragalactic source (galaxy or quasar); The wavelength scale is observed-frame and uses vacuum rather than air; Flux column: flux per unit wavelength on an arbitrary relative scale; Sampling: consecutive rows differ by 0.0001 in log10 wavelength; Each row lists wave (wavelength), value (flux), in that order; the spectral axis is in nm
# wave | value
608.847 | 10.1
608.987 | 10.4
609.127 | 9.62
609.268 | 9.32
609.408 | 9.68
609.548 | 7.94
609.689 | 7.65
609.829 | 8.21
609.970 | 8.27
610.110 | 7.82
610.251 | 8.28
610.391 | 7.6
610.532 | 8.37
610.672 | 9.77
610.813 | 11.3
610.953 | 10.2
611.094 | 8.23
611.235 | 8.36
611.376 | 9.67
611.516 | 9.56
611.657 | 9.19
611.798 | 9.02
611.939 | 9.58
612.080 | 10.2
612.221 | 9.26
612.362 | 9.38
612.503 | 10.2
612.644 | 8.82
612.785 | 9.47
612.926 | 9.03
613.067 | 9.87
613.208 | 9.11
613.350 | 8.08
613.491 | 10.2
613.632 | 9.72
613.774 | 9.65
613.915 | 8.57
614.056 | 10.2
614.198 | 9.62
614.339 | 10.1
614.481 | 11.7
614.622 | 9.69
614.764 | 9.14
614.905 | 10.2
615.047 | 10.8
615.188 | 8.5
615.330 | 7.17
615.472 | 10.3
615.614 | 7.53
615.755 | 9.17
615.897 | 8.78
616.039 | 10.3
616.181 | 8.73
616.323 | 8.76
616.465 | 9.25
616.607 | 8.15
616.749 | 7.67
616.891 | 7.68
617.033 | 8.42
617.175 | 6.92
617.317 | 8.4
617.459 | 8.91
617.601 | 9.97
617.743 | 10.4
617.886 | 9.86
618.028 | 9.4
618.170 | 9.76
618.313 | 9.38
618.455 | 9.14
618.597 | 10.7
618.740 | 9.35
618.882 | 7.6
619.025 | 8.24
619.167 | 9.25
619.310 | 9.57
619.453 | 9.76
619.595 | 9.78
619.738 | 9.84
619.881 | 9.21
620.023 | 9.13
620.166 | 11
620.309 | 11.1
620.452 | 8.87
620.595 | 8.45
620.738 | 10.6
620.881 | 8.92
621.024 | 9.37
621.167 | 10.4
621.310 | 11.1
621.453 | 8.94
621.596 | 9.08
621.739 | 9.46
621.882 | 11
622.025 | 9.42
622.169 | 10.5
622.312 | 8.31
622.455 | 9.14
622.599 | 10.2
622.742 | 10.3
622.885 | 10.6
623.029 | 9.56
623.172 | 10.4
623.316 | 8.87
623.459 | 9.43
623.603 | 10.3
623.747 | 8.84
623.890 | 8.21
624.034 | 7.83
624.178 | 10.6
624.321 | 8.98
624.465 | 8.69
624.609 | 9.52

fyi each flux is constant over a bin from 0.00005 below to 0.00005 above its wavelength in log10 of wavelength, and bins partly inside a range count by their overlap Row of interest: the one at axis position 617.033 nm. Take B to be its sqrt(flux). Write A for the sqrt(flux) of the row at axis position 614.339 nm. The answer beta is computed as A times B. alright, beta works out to 9.2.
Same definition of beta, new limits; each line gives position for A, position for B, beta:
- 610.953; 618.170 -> 10.0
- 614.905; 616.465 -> 9.7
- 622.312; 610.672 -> 9.0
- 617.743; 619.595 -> 10.1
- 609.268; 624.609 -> 9.4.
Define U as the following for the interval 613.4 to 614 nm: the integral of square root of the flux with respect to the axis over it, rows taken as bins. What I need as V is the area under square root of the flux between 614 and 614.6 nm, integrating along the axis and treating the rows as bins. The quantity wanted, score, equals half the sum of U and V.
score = 1.89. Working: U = 1.85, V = 1.93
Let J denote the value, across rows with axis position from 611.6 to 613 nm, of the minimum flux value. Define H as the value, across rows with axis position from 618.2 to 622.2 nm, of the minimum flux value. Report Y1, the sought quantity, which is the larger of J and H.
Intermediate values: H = 7.6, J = 8.82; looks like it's 8.8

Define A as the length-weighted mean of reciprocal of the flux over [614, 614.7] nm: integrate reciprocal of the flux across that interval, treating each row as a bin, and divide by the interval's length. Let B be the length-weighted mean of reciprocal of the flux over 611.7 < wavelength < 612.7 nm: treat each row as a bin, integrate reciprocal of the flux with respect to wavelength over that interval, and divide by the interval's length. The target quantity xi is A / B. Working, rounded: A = 0.098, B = 0.106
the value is 0.93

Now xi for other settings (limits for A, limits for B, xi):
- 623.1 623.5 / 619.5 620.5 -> 1.03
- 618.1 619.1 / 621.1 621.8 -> 1.07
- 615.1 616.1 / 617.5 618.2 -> 1.13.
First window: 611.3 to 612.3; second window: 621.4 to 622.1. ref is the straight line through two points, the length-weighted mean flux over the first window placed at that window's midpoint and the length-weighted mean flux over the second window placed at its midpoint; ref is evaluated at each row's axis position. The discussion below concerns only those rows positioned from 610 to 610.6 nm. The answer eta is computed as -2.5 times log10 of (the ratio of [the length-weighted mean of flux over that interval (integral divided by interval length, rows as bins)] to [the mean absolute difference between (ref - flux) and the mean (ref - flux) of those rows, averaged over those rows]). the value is -3.55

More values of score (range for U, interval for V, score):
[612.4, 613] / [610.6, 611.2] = 1.86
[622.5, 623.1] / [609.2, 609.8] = 1.83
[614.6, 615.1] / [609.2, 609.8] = 1.67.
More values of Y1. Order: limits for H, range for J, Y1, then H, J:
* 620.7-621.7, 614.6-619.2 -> 8.9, 8.92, 6.92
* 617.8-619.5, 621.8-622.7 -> 8.3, 7.6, 8.31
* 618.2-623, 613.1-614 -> 8.1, 7.6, 8.08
